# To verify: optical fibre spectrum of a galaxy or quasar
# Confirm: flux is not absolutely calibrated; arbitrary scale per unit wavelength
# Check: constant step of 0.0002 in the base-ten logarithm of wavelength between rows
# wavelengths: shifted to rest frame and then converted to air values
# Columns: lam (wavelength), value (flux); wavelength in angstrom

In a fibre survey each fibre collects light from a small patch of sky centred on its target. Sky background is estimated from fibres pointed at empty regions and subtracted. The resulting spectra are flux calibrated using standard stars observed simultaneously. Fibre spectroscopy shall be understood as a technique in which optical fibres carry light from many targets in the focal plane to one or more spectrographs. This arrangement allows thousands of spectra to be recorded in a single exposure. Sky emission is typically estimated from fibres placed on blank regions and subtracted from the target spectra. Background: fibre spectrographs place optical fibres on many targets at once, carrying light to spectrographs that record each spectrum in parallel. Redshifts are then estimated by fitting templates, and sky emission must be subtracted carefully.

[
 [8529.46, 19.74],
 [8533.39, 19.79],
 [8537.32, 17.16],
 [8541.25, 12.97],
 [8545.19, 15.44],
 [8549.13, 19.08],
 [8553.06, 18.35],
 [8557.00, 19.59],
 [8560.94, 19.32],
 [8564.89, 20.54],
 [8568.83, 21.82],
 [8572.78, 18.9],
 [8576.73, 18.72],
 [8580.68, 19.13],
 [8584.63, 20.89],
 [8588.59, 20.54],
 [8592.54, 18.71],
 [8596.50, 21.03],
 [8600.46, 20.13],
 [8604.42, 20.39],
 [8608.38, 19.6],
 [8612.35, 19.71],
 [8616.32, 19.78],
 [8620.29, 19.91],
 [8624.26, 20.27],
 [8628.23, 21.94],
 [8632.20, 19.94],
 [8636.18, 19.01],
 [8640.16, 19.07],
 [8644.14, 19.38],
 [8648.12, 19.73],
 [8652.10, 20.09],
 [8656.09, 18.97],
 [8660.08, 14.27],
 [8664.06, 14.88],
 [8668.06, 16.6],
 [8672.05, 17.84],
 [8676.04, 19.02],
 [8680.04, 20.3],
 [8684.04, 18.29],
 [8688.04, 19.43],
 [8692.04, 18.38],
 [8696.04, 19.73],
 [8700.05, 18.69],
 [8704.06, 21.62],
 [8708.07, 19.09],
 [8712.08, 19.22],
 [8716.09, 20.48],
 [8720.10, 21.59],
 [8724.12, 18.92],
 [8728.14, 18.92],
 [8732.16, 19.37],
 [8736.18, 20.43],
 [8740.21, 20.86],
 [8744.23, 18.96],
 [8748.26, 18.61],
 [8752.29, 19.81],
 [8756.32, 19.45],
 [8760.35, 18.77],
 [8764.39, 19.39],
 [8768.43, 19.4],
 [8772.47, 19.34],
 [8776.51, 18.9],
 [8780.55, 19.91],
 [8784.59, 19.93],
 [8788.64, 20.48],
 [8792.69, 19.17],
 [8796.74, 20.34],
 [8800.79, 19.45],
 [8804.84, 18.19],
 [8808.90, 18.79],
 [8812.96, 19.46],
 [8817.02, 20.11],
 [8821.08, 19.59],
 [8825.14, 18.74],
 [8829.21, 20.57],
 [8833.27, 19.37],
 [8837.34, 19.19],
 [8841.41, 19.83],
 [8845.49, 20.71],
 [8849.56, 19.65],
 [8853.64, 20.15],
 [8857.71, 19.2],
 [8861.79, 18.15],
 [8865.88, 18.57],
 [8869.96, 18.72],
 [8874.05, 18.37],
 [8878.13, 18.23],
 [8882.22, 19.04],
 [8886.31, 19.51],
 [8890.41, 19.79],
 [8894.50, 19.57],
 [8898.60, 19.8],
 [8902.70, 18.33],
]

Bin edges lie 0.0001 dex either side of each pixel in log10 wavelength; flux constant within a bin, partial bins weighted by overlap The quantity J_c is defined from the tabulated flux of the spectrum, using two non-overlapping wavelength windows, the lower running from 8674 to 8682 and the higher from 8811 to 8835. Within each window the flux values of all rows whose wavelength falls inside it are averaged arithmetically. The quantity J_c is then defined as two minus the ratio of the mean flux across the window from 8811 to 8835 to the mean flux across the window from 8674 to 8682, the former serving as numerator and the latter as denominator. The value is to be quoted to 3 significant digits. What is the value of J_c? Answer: 1.00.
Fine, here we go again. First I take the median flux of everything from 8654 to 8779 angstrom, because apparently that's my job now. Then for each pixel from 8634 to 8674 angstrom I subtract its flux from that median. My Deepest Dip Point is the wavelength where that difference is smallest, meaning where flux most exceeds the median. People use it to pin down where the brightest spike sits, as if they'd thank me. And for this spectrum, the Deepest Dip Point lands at 8652.10 angstrom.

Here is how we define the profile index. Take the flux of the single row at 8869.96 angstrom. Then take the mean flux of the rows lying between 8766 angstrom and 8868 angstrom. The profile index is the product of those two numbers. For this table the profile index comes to 365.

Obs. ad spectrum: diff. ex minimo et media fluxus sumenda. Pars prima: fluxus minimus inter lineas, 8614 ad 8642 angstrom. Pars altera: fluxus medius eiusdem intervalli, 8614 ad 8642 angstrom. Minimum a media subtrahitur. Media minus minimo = 0.98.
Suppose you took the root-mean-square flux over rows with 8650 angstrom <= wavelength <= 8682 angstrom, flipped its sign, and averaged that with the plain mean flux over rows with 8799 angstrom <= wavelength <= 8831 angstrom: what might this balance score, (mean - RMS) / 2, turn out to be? 0.7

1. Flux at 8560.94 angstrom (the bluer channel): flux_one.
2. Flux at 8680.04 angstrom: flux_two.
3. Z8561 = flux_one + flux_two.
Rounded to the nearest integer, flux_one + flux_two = 40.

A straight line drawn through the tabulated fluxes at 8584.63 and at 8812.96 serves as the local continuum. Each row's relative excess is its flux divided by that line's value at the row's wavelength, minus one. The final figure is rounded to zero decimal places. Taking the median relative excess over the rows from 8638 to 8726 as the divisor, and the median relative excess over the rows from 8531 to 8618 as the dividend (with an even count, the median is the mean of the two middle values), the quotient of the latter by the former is 1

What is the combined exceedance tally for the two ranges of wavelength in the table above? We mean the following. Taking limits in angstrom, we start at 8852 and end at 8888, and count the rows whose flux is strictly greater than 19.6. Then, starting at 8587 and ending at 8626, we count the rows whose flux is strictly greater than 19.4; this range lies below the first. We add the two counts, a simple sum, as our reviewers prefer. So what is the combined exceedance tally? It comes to 10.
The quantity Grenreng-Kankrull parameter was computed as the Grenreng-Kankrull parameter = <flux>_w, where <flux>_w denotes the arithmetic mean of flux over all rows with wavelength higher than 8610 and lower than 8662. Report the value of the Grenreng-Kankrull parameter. 19.4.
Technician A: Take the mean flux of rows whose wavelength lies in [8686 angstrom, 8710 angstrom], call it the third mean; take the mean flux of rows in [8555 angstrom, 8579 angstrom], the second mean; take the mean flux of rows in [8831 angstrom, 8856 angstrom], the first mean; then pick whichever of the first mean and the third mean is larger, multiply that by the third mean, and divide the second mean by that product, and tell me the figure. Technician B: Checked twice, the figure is 0.0513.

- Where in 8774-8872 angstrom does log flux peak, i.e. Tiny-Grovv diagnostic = 8845.49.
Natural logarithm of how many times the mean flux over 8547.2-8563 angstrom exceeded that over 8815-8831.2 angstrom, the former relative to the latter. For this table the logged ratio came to -0.034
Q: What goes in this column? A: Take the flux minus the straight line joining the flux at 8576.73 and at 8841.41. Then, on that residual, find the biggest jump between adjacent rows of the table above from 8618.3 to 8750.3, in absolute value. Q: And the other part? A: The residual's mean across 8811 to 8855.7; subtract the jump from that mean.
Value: -4.8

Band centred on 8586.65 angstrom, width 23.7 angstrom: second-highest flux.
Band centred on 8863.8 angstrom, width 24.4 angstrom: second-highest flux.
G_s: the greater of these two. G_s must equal 20.9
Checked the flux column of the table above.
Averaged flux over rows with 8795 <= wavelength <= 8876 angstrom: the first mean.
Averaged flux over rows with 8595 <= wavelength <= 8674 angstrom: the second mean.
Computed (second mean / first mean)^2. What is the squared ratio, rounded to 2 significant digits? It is 0.98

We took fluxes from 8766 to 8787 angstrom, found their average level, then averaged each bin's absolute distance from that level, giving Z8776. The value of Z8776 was 0.34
